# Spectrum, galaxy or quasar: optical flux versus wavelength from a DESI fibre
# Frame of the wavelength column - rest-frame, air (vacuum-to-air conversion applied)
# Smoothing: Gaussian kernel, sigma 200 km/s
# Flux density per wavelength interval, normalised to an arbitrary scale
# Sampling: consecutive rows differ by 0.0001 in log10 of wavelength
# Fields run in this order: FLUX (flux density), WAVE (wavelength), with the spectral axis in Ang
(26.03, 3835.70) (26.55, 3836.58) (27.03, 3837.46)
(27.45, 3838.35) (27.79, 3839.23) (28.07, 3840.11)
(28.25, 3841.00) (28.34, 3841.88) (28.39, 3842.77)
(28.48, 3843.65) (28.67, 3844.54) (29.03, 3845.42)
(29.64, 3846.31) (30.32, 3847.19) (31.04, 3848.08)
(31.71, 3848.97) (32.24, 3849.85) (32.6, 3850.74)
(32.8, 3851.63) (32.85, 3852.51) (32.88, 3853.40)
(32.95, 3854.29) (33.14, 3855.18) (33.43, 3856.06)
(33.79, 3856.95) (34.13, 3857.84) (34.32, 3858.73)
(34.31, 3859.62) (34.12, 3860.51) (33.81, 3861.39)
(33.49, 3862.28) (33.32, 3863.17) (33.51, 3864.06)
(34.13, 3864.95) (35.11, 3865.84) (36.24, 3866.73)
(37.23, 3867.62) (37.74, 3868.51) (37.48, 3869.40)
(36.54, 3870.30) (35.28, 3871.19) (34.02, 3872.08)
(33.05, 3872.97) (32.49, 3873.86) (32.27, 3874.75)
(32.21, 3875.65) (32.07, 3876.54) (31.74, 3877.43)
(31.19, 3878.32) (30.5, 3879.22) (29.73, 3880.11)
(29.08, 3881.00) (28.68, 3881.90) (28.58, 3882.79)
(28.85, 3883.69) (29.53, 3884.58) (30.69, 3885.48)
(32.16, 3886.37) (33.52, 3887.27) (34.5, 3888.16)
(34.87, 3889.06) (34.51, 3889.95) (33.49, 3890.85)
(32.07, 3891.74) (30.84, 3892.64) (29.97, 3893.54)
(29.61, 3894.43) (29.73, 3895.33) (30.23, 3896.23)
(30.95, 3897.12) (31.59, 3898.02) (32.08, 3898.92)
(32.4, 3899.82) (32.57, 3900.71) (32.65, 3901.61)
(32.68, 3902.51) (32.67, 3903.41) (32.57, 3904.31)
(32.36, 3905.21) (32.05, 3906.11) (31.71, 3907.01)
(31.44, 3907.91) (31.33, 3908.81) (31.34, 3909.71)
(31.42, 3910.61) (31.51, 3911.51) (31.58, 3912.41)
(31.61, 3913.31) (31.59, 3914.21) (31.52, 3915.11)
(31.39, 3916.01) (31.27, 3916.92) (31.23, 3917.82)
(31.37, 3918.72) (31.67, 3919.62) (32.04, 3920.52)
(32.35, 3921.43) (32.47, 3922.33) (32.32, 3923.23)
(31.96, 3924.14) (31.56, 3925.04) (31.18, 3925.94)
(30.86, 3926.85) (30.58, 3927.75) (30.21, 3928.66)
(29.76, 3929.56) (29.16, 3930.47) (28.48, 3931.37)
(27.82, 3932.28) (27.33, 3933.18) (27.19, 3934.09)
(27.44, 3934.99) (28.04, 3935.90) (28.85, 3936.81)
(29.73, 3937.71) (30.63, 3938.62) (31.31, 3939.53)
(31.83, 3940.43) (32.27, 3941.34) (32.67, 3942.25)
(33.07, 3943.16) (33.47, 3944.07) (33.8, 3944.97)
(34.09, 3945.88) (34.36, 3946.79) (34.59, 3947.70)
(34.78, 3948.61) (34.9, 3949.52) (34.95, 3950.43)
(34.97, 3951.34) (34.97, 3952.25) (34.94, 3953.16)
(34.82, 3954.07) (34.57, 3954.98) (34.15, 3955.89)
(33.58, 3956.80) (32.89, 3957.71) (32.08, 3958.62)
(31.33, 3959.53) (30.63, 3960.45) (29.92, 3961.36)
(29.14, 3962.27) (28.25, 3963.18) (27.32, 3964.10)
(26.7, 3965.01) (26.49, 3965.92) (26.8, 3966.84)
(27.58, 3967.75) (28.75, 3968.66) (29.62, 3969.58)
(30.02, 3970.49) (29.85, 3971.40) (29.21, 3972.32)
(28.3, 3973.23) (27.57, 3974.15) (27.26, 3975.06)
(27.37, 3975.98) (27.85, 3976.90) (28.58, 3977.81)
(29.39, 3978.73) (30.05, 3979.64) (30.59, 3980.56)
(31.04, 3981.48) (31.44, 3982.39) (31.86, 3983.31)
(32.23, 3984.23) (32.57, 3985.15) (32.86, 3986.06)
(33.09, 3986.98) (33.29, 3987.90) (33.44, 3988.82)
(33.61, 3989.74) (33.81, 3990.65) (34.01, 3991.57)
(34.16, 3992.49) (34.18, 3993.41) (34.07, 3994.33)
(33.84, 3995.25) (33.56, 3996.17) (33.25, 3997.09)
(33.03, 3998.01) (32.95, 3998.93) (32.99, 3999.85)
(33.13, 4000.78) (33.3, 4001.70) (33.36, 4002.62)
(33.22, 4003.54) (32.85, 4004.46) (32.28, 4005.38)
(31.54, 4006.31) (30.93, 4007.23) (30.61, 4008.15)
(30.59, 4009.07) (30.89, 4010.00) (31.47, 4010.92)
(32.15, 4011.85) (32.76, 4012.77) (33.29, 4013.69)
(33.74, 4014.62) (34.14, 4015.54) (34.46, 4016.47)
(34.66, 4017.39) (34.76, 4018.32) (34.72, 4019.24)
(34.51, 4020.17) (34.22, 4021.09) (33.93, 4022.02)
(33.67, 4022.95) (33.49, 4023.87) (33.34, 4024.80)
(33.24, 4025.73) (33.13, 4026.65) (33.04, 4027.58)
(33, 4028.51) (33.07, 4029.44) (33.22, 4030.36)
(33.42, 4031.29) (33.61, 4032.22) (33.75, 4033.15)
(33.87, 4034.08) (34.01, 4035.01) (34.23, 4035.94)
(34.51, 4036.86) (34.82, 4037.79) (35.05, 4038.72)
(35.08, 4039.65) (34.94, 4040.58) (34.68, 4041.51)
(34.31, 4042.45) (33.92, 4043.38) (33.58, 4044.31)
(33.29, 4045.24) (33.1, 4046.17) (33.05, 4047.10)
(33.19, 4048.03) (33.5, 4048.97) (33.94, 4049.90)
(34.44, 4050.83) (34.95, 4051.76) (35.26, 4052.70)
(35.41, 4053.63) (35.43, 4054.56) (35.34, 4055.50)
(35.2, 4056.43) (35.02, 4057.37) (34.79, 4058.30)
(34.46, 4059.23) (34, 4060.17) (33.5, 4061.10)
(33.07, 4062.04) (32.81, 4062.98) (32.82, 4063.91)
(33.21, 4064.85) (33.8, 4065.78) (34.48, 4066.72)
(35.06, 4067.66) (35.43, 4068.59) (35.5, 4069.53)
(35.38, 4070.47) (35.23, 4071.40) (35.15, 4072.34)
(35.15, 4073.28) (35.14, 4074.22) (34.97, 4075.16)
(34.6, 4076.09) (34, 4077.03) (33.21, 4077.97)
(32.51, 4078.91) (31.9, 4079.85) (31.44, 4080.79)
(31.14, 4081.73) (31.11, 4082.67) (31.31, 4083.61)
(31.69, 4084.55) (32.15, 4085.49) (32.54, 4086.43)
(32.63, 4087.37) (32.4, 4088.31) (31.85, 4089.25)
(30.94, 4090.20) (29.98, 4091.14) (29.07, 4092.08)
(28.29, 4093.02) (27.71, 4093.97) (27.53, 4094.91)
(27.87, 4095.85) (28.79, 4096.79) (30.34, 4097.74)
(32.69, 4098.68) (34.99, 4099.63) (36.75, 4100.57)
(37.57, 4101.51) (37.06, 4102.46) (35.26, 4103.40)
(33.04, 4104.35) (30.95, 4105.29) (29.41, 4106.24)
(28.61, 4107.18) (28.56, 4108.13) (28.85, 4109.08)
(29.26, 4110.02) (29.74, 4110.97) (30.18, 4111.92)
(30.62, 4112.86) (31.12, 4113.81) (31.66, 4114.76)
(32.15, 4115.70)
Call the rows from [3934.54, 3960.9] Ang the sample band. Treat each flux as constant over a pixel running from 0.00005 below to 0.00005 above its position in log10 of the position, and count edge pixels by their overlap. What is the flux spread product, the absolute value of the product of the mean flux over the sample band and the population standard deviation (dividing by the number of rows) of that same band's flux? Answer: 71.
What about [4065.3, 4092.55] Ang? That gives 61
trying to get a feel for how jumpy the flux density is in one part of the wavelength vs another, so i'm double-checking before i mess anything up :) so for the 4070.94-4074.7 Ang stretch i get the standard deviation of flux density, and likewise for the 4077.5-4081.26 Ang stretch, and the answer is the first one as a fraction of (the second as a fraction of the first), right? 0.0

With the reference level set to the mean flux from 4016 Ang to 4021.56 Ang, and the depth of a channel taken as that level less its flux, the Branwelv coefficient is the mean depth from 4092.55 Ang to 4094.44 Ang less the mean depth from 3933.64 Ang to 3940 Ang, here 1.0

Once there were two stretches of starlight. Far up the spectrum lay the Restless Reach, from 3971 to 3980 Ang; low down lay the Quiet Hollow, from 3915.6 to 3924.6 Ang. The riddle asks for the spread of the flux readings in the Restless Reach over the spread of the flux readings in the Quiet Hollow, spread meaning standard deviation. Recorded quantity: 2.2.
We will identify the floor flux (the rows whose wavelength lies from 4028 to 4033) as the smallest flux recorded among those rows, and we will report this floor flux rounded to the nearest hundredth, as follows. 33.00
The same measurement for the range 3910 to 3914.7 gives 31.42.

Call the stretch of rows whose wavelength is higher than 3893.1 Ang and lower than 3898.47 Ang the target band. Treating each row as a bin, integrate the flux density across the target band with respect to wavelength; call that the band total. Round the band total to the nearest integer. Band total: 163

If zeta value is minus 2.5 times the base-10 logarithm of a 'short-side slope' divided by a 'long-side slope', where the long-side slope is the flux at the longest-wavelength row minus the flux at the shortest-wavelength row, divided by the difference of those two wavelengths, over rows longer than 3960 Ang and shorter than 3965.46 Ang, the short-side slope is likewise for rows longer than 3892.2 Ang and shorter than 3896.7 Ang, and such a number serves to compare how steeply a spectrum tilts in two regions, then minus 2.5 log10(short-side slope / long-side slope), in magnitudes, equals 1.8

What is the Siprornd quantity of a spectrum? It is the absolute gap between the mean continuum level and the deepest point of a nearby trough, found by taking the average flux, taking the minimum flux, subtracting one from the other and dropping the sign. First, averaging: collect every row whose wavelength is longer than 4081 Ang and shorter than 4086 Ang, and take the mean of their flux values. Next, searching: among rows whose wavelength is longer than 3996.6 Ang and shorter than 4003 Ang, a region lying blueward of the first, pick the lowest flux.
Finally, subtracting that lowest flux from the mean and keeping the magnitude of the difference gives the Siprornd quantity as 1.5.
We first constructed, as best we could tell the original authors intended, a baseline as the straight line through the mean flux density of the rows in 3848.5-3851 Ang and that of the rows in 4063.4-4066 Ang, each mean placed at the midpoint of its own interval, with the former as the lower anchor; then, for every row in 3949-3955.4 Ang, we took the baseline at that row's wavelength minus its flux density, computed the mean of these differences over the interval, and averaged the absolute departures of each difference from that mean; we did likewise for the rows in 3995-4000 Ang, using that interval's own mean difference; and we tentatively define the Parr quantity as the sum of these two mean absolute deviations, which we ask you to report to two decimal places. 0.40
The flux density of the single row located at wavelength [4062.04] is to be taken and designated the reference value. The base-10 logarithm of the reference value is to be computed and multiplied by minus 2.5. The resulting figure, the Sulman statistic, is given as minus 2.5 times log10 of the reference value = -3.80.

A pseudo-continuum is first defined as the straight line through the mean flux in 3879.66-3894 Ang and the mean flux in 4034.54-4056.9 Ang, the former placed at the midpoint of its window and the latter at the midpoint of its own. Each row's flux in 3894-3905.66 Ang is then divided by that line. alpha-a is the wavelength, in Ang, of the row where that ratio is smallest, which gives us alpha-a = 3894.43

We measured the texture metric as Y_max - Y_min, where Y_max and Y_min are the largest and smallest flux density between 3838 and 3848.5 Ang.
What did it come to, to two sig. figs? 3.6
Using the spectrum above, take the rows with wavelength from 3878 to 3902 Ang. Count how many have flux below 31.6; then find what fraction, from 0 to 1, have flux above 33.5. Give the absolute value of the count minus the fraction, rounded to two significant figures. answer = 16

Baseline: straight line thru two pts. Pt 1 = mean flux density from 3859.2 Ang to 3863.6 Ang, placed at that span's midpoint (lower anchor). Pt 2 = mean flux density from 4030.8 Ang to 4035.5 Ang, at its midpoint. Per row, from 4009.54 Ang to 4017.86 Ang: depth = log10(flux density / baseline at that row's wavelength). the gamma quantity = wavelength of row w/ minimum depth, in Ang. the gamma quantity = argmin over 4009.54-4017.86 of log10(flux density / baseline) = 4010.00 Ang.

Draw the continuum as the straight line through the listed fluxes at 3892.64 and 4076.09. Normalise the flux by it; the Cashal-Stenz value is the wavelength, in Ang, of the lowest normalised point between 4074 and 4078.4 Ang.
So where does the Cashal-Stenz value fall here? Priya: 4077.97 Ang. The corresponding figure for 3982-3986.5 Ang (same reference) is 3982.39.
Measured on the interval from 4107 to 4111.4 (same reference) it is 4108.13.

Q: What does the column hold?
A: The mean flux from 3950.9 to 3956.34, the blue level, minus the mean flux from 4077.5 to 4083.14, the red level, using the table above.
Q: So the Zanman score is 2.9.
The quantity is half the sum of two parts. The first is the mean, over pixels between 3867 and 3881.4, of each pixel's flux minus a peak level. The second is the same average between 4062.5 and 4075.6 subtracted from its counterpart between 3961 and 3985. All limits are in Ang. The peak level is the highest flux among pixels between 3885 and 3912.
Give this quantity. -3.6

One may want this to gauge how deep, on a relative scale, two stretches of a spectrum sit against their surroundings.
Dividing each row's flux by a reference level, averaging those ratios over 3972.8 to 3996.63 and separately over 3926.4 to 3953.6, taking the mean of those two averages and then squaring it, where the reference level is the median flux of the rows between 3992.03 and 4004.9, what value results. 0.90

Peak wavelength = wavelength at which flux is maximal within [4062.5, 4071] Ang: 4069.53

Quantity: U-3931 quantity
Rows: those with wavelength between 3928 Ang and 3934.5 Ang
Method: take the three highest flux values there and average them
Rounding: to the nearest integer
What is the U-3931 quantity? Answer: 30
